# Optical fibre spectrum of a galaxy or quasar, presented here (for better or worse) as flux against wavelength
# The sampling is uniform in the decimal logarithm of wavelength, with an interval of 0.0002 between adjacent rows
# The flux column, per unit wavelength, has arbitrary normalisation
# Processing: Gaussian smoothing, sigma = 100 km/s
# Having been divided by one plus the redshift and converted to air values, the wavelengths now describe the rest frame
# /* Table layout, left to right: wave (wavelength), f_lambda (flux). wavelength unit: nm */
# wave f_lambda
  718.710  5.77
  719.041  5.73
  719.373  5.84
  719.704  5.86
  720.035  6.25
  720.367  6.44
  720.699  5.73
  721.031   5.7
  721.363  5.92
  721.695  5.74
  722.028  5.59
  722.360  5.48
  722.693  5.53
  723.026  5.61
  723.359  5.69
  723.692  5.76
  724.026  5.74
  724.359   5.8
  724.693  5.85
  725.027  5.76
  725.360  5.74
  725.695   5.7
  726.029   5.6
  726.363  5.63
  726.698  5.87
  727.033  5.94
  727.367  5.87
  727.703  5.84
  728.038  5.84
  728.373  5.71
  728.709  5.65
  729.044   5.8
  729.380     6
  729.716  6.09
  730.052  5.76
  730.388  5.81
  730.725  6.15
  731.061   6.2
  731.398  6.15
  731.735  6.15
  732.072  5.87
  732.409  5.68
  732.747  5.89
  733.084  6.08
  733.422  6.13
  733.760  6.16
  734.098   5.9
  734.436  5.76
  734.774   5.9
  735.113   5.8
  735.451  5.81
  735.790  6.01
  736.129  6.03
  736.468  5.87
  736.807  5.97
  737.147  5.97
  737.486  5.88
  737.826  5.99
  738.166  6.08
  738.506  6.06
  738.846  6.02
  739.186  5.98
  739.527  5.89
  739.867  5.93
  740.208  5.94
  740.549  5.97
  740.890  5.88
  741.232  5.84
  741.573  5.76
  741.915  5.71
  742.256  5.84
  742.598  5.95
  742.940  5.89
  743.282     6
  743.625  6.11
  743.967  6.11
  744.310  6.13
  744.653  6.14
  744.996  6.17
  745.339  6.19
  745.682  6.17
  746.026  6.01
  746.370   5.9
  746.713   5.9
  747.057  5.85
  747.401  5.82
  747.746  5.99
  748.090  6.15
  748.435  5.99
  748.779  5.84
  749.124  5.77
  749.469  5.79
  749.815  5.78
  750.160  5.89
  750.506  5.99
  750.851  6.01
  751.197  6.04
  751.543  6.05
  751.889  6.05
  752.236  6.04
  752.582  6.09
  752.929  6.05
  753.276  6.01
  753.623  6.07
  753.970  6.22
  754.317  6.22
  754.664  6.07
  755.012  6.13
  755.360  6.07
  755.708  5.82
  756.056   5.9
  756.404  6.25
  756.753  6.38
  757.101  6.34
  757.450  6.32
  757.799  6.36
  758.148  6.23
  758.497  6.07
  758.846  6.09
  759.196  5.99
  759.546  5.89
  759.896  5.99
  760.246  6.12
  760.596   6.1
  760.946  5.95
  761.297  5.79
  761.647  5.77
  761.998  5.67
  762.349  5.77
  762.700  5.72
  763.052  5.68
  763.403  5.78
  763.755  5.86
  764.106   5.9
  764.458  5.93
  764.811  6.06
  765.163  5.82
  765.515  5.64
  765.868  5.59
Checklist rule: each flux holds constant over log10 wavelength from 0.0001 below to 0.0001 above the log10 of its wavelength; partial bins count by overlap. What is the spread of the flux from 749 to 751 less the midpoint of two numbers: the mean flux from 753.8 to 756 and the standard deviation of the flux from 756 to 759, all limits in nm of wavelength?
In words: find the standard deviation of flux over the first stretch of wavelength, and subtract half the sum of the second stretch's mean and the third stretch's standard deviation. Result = -3.02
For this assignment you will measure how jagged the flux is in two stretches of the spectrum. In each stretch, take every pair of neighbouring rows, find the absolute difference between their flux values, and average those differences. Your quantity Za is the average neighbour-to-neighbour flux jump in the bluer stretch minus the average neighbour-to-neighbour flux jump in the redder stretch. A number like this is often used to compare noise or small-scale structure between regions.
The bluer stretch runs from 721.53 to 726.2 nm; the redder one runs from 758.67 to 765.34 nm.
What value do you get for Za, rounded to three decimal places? -0.023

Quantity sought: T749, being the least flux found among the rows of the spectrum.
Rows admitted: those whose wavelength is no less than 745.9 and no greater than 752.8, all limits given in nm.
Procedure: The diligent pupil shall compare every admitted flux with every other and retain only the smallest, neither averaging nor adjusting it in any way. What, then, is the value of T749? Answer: 5.77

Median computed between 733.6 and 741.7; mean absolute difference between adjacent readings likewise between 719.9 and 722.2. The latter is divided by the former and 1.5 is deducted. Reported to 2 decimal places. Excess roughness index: -1.46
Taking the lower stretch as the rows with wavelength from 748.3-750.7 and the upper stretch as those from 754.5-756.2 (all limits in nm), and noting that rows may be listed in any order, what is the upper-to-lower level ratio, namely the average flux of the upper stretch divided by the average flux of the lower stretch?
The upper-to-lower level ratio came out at 1.023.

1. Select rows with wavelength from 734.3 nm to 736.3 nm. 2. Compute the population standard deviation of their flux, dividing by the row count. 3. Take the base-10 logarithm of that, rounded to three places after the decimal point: -0.981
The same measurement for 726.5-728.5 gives -1.161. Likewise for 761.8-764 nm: -1.186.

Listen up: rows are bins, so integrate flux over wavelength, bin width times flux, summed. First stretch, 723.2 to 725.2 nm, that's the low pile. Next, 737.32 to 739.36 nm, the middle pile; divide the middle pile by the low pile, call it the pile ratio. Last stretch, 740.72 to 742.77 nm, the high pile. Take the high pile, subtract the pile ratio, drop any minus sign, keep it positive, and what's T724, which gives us 10.9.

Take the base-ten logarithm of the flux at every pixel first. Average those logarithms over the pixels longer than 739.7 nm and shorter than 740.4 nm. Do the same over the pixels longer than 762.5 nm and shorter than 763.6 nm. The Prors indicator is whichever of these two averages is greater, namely 0.773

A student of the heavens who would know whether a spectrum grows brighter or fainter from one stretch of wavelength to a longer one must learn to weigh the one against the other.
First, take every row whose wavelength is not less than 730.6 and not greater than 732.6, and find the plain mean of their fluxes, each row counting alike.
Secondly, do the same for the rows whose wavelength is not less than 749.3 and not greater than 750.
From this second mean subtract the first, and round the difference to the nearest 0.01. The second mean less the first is -0.25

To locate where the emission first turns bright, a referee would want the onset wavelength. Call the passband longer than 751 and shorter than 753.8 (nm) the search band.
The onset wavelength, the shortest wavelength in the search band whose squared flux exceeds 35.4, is 751.197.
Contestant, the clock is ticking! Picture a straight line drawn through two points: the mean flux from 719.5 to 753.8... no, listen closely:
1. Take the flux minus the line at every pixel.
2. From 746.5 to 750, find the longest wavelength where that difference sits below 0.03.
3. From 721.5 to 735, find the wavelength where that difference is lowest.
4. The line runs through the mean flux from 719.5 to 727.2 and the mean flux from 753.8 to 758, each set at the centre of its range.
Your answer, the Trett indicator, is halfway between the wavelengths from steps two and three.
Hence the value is 736.09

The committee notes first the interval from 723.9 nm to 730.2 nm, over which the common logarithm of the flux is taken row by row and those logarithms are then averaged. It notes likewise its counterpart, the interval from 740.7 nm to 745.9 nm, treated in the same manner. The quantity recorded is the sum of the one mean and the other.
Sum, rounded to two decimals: 1.54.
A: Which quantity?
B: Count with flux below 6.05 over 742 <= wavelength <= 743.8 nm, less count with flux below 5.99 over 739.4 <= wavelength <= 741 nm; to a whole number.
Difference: -1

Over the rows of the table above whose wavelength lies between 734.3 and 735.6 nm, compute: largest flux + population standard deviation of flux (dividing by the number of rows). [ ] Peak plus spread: 5.95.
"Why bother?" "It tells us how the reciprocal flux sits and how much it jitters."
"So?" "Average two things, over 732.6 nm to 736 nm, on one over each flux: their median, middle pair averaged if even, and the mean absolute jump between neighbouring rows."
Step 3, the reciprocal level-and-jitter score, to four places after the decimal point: 0.0865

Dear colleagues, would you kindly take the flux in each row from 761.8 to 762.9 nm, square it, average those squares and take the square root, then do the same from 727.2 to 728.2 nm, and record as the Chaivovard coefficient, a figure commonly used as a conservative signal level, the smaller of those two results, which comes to 5.72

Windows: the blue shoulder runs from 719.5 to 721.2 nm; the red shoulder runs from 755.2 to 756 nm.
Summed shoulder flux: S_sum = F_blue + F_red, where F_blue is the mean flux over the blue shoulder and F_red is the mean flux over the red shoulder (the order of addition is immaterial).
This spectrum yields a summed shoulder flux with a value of 11.9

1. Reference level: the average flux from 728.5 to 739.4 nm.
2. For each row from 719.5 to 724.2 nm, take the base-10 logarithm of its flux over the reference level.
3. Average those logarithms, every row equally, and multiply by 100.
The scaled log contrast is -1.3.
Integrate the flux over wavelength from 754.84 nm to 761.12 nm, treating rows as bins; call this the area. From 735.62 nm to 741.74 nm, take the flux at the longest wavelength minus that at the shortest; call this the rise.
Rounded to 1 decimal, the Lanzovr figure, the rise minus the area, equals -38.6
